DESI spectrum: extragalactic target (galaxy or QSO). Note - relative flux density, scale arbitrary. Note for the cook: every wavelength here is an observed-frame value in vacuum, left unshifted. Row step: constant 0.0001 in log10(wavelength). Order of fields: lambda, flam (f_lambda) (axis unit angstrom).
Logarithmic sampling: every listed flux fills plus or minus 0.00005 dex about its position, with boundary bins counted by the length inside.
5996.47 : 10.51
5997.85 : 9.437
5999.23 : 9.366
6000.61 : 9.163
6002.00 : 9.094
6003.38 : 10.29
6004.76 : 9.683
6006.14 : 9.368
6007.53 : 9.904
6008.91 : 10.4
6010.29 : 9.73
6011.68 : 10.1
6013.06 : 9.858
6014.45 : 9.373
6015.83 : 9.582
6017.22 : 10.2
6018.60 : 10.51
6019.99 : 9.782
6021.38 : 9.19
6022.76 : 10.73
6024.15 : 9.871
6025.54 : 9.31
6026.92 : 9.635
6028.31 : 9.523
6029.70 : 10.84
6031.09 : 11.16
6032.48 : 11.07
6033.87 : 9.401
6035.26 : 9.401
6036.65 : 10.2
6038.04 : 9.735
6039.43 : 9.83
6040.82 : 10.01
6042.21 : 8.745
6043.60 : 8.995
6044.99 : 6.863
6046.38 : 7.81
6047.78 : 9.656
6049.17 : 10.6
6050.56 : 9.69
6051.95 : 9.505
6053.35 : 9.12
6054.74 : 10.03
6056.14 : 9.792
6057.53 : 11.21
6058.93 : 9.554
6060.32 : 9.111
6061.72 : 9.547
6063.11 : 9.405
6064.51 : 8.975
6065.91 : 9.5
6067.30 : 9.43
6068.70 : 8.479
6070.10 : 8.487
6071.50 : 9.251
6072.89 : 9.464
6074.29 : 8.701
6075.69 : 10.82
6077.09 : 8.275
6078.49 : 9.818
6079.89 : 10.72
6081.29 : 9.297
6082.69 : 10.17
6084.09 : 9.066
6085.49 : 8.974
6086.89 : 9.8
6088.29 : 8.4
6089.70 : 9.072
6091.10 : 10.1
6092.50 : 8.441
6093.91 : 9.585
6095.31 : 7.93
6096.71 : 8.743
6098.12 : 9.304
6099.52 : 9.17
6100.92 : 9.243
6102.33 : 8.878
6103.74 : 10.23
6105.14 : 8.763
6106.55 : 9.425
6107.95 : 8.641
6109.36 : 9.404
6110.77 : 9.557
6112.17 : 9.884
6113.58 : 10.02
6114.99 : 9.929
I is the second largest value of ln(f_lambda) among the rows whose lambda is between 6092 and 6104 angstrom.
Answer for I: 2.260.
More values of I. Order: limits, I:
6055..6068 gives 2.282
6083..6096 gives 2.282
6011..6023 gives 2.352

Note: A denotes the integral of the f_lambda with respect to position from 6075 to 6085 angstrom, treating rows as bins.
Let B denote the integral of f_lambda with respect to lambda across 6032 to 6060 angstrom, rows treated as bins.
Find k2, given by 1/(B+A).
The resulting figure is 0.0027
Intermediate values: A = 97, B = 267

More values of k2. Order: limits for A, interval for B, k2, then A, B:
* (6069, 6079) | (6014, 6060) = 0.0019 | 92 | 447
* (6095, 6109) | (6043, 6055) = 0.0042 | 127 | 109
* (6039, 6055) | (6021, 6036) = 0.0034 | 147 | 150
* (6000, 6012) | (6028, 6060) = 0.0023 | 117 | 310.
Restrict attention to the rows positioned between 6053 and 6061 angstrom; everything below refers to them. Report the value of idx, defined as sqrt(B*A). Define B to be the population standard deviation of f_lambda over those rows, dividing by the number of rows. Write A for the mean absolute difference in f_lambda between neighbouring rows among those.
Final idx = 0.8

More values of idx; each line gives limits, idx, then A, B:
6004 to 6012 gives 0.4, 0.48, 0.3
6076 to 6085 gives 1.0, 1.17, 0.8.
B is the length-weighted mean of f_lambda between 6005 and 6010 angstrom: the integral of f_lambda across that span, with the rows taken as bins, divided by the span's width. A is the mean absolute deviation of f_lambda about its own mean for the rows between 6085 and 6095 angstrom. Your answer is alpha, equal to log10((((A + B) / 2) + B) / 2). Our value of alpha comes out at 0.877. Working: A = 0.54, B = 9.9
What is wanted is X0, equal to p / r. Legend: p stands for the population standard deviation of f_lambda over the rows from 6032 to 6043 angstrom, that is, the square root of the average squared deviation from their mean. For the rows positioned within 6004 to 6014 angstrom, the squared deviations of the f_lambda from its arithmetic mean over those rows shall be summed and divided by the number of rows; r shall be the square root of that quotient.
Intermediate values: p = 0.64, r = 0.30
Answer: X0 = 2.11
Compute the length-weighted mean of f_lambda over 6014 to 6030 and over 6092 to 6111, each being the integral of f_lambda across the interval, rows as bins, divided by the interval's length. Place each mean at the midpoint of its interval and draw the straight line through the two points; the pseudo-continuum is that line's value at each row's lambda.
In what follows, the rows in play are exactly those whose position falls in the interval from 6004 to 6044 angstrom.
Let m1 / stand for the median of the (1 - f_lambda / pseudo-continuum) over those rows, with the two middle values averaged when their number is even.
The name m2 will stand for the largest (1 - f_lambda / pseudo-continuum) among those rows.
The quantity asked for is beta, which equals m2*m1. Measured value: 0.0010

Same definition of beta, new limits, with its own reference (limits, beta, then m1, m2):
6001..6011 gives 0.0024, 0.025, 0.10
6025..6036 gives 0.0012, 0.024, 0.05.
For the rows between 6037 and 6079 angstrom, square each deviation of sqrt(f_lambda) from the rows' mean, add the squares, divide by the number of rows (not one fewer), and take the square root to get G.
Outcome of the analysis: 0.141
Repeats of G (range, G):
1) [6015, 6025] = 0.079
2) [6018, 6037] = 0.105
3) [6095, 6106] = 0.101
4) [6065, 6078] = 0.121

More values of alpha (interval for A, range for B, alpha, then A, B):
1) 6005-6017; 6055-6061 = 0.876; 0.28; 9.9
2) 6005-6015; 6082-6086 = 0.854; 0.28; 9.4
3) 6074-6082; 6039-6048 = 0.832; 0.85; 8.8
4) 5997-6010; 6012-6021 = 0.875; 0.39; 9.9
